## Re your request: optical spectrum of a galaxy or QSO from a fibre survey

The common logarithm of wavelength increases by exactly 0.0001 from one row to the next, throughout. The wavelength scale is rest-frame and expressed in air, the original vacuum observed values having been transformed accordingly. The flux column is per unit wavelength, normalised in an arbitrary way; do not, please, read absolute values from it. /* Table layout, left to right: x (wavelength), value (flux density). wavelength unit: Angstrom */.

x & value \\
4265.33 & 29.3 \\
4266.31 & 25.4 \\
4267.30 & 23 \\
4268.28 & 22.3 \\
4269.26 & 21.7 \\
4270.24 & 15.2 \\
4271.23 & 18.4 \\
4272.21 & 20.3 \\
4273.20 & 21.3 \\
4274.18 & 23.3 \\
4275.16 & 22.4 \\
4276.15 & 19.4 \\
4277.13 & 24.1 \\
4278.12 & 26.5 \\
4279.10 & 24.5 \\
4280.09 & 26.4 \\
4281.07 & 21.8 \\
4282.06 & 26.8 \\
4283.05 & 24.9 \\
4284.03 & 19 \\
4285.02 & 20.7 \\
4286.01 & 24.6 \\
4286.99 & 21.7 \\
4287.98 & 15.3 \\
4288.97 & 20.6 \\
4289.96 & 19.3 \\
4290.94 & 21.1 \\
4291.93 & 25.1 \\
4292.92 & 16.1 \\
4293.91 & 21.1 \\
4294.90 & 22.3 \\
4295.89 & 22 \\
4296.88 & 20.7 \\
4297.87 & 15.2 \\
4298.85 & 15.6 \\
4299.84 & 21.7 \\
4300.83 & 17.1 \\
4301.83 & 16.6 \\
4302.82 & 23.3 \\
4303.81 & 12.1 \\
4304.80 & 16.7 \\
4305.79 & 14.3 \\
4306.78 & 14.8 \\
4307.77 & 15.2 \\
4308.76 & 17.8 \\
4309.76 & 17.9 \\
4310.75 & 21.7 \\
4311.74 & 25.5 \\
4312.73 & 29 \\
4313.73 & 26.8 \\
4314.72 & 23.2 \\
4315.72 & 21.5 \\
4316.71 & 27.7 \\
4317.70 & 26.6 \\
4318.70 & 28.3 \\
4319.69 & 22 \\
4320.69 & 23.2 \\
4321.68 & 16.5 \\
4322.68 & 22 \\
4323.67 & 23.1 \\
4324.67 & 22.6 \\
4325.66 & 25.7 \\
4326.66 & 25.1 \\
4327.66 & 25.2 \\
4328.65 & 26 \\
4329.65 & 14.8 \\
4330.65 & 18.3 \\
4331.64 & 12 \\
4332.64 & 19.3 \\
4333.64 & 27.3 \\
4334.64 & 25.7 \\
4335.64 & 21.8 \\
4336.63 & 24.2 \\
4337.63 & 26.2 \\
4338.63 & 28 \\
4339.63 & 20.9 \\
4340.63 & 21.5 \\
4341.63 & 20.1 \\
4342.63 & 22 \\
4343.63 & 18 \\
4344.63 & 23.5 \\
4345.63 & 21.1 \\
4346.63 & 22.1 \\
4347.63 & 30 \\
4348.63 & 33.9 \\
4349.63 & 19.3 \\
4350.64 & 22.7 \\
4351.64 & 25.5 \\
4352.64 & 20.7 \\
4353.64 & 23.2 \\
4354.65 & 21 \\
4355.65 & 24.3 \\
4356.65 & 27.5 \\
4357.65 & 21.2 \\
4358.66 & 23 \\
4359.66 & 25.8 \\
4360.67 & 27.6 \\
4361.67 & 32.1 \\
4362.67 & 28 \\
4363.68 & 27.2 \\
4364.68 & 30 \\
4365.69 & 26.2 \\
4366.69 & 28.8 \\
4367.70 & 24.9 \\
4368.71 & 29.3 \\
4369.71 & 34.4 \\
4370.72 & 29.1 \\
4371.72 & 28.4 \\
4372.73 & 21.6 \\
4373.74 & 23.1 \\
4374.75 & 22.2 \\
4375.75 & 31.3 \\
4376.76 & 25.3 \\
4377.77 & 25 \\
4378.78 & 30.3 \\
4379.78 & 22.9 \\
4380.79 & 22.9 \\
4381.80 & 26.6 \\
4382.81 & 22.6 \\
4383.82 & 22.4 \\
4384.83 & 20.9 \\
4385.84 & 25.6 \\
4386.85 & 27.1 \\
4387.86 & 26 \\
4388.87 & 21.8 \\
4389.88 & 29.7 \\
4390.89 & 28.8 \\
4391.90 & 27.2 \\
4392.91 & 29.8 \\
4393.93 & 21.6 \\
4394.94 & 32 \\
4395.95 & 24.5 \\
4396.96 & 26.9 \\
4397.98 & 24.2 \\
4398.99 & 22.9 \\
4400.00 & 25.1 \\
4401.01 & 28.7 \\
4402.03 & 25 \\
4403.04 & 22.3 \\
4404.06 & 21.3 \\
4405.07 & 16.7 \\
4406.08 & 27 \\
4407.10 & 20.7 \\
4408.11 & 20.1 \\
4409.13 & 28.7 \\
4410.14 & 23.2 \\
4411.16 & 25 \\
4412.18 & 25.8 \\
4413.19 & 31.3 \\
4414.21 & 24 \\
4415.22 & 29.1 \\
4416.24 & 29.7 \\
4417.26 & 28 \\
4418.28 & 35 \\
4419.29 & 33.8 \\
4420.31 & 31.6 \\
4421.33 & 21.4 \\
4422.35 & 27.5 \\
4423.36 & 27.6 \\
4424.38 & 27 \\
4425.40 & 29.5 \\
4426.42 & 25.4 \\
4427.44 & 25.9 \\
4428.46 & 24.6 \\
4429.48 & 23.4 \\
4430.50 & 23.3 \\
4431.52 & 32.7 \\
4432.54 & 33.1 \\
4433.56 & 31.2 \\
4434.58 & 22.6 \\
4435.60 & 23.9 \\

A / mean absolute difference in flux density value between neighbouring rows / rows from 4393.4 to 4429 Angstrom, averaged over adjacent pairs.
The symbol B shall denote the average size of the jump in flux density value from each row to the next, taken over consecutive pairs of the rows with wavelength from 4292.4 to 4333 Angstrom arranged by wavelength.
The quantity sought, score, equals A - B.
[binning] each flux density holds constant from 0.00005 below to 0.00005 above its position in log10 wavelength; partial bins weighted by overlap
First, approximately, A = 3.9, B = 3.38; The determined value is 0.5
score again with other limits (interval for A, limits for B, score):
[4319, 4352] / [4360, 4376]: 0.1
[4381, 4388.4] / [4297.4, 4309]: -1.5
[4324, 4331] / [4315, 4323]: -0.9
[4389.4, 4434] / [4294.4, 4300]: 1.0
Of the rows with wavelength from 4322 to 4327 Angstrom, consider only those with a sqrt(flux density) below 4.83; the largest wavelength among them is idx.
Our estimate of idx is 4324.67 Angstrom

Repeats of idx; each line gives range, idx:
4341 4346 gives 4345.63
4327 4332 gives 4331.64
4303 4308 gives 4307.77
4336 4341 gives 4340.63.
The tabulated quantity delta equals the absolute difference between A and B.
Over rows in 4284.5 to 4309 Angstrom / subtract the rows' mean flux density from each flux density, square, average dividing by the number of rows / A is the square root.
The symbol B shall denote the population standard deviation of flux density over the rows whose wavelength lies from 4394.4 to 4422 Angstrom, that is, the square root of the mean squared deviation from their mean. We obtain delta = 0.89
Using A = 3.5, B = 4.4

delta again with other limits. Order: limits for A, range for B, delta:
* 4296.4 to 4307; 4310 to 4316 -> 0.52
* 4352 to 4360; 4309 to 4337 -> 1.83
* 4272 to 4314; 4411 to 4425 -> 0.39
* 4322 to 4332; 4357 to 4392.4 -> 1.25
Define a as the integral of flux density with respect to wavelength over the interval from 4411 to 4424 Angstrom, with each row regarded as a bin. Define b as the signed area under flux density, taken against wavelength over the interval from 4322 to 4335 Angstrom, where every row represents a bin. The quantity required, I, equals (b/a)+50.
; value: 50.8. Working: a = 371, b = 286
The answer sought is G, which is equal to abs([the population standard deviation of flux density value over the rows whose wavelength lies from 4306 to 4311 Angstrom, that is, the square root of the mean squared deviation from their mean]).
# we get 2.47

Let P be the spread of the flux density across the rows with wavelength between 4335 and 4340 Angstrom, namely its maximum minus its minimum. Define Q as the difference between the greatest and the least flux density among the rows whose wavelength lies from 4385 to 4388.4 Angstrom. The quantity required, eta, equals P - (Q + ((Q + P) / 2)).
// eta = 1.3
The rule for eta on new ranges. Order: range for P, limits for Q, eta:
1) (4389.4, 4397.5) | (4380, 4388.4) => -4.1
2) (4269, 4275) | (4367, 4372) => -10.2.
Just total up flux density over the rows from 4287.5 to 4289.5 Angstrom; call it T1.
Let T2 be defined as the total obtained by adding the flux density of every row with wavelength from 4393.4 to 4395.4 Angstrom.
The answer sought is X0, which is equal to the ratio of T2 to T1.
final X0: 1.49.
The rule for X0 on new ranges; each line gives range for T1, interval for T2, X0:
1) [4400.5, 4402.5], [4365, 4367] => 1.02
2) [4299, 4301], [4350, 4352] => 1.24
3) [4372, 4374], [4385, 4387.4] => 1.18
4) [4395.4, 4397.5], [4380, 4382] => 0.96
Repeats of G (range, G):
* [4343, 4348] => 3.97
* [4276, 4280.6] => 2.58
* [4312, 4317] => 2.83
